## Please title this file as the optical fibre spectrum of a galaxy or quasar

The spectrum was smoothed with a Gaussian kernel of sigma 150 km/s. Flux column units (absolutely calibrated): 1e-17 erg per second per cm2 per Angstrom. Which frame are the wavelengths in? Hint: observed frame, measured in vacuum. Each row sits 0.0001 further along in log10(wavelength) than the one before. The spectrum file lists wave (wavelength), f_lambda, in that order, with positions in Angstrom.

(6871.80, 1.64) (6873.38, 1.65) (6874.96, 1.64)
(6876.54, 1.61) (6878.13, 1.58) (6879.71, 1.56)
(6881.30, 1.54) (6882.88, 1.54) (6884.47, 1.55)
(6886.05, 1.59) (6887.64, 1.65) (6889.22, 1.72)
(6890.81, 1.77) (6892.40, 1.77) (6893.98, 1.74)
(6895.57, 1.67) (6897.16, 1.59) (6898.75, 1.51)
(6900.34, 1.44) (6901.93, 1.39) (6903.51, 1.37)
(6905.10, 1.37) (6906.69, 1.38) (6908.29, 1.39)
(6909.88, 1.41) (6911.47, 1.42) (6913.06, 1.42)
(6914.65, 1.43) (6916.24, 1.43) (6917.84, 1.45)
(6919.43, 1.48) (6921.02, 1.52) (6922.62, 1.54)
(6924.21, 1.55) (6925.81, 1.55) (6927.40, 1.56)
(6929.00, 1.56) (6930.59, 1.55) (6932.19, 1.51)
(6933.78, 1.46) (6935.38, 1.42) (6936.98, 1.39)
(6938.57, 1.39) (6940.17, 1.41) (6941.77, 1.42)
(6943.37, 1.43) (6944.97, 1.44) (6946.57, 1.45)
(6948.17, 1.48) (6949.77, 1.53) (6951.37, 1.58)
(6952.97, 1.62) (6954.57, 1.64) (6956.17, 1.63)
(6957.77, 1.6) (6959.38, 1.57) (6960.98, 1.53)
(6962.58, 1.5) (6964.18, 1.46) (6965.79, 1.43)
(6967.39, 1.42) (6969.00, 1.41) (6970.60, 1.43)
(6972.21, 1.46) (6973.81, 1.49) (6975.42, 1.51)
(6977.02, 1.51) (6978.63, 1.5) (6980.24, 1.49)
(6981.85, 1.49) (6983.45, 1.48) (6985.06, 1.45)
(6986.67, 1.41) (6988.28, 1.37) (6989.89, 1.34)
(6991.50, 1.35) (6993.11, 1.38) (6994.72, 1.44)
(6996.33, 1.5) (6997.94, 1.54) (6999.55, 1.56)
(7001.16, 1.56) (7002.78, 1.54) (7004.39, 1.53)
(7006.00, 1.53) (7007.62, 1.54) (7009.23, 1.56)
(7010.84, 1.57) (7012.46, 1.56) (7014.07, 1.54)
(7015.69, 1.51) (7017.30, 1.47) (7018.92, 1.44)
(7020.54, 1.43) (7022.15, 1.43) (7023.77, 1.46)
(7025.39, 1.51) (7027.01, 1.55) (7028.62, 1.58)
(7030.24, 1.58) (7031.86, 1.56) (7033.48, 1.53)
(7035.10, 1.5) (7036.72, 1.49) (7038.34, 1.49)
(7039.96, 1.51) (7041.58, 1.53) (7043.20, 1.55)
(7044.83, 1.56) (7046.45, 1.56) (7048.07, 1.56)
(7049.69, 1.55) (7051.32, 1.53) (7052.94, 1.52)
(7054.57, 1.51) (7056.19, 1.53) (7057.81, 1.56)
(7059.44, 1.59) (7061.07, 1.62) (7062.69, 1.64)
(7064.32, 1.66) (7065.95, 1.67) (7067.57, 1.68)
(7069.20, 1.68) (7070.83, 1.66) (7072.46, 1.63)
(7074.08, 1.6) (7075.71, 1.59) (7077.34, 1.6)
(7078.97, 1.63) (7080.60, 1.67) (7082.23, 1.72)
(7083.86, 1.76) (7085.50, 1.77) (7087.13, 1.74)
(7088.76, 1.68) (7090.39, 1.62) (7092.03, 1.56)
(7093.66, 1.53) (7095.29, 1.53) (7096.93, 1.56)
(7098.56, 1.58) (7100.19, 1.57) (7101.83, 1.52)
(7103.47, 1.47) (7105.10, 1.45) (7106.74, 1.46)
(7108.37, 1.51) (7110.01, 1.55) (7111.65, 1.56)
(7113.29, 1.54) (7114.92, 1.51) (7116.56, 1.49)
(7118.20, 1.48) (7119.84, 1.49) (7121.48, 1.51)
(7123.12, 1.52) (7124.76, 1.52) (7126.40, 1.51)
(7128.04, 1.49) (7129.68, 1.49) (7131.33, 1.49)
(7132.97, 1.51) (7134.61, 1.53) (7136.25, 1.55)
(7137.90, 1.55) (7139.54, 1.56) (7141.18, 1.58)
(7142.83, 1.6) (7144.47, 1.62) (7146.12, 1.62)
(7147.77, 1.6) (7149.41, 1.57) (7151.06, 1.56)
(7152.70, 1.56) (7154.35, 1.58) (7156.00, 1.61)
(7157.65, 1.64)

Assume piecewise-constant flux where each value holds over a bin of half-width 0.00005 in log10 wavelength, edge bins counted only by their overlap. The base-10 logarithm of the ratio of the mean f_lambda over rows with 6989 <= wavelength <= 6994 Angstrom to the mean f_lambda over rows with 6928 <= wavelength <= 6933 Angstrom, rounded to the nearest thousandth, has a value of -0.055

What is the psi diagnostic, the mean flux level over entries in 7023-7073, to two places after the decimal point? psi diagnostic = 1.57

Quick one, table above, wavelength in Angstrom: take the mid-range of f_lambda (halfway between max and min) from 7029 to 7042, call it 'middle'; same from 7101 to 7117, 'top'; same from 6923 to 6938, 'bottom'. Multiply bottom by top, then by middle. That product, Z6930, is 3.41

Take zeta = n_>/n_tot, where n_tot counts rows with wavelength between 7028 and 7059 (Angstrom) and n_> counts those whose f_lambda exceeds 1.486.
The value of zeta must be 1.00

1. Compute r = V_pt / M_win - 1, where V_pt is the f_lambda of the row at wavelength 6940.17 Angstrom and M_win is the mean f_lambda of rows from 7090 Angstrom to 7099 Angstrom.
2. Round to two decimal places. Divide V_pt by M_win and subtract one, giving -0.10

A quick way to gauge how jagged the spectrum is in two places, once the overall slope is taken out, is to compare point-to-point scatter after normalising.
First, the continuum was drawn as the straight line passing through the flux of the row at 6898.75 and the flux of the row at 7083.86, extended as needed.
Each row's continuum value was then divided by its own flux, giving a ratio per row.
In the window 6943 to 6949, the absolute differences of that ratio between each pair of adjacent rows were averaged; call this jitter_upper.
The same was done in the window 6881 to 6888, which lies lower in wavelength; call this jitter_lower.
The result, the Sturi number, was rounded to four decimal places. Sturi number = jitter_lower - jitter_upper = 0.0046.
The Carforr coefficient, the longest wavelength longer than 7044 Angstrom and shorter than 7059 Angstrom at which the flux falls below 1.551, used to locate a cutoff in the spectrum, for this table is 7056.19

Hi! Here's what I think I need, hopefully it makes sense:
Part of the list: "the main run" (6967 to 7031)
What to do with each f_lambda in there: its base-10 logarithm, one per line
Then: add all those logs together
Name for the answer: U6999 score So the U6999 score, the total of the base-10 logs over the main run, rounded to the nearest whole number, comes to 7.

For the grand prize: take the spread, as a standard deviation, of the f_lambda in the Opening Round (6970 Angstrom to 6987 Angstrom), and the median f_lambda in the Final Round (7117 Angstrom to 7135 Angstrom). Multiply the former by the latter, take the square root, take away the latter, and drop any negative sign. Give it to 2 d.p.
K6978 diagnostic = 1.29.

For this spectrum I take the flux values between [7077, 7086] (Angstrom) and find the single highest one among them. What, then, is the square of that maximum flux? 3.13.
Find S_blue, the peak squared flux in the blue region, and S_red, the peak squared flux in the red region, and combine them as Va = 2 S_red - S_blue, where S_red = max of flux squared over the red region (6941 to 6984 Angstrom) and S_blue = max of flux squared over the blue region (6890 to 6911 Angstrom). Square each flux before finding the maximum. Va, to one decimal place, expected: 2.2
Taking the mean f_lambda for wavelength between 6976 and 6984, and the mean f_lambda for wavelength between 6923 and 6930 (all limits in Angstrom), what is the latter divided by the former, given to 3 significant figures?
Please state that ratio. 1.04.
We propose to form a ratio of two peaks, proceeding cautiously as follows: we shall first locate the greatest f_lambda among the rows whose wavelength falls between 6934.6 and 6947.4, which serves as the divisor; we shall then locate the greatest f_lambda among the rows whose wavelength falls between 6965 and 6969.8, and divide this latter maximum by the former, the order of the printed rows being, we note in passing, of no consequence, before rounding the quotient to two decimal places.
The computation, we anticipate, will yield 0.99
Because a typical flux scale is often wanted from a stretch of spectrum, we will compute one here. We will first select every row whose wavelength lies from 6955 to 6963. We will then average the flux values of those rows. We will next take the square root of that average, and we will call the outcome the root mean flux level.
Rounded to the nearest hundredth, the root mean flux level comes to 1.25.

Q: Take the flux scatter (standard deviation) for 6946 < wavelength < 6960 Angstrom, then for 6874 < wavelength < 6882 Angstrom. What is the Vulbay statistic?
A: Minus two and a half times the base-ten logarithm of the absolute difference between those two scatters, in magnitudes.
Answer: 3.9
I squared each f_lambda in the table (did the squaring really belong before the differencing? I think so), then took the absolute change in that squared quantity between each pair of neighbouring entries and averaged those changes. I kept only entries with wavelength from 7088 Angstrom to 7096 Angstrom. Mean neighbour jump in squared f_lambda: 0.12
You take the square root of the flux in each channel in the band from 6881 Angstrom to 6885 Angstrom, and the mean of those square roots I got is 1.242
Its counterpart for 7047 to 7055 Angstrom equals 1.239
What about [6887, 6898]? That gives 1.304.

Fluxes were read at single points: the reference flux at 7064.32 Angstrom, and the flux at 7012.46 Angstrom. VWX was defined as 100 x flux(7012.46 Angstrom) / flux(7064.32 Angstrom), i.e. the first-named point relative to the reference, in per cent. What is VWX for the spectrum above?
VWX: 94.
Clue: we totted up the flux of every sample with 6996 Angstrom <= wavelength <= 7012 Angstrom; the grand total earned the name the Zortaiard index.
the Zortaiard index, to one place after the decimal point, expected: 15.4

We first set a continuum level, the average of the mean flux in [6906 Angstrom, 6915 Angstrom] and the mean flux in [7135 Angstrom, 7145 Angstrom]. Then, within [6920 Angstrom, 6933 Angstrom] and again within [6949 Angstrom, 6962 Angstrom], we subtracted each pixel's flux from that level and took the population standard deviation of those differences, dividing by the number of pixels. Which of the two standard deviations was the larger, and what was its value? 0.040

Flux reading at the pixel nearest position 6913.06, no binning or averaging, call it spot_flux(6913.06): 1.42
